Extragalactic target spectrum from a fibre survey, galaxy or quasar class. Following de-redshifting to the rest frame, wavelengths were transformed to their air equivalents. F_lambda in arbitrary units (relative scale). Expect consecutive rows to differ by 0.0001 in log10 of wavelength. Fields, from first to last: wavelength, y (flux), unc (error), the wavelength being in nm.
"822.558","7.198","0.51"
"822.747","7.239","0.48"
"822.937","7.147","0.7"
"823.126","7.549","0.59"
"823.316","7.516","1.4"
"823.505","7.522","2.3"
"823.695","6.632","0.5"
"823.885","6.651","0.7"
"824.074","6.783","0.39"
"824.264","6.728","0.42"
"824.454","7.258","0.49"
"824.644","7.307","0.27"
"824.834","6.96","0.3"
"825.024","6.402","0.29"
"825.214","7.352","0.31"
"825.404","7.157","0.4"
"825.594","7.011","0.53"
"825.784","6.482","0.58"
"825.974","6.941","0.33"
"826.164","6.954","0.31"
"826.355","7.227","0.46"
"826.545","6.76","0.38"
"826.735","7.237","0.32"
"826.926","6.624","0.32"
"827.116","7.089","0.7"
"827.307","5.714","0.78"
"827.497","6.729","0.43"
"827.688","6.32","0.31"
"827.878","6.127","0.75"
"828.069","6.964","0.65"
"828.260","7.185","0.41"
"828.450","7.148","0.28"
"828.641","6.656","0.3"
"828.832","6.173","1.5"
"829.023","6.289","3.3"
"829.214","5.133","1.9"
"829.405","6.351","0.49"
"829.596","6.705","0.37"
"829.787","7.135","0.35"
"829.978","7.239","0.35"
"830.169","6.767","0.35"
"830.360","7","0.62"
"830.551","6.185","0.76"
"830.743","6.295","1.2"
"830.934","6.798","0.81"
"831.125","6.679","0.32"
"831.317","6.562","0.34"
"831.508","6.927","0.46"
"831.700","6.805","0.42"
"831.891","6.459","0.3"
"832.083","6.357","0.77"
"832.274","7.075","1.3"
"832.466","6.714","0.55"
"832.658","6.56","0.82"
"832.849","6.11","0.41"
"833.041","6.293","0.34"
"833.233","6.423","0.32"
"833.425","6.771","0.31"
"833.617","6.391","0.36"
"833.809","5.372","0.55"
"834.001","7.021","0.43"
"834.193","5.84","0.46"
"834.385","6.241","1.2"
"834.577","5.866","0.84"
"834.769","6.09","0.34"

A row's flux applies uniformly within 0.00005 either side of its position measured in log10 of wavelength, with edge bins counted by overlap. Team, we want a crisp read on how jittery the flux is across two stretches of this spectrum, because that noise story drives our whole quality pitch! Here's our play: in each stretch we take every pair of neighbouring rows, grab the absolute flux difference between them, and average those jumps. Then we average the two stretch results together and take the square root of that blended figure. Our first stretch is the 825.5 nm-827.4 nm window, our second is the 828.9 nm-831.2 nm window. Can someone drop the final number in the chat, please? 0.71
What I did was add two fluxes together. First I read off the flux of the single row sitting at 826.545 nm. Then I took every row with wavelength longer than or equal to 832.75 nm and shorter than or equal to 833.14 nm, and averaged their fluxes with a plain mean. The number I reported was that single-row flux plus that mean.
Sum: 13.0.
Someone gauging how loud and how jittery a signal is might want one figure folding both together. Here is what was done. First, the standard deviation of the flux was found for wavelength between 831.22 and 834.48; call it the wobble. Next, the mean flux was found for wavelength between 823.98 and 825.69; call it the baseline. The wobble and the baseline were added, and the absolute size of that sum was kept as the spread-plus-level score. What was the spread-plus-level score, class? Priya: 7.4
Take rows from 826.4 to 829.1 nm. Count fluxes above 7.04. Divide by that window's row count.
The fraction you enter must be 0.29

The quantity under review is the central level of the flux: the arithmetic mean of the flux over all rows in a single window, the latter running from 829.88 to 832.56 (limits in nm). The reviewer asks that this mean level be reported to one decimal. 6.7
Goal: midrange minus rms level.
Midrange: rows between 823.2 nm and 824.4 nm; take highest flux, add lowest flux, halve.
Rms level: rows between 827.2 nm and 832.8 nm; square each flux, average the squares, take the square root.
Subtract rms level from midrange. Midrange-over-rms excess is 0.47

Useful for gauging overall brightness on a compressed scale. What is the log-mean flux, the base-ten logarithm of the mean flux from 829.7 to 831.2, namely 0.830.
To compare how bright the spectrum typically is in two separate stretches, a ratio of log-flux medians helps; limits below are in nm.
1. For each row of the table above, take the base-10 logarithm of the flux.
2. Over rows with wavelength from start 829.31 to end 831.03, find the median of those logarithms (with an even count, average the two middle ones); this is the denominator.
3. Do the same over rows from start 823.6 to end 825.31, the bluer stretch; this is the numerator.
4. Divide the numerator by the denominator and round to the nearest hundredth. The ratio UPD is 1.00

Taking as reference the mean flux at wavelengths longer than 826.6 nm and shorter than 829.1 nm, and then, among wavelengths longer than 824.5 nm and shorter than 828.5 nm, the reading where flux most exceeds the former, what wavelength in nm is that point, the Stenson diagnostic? 825.214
